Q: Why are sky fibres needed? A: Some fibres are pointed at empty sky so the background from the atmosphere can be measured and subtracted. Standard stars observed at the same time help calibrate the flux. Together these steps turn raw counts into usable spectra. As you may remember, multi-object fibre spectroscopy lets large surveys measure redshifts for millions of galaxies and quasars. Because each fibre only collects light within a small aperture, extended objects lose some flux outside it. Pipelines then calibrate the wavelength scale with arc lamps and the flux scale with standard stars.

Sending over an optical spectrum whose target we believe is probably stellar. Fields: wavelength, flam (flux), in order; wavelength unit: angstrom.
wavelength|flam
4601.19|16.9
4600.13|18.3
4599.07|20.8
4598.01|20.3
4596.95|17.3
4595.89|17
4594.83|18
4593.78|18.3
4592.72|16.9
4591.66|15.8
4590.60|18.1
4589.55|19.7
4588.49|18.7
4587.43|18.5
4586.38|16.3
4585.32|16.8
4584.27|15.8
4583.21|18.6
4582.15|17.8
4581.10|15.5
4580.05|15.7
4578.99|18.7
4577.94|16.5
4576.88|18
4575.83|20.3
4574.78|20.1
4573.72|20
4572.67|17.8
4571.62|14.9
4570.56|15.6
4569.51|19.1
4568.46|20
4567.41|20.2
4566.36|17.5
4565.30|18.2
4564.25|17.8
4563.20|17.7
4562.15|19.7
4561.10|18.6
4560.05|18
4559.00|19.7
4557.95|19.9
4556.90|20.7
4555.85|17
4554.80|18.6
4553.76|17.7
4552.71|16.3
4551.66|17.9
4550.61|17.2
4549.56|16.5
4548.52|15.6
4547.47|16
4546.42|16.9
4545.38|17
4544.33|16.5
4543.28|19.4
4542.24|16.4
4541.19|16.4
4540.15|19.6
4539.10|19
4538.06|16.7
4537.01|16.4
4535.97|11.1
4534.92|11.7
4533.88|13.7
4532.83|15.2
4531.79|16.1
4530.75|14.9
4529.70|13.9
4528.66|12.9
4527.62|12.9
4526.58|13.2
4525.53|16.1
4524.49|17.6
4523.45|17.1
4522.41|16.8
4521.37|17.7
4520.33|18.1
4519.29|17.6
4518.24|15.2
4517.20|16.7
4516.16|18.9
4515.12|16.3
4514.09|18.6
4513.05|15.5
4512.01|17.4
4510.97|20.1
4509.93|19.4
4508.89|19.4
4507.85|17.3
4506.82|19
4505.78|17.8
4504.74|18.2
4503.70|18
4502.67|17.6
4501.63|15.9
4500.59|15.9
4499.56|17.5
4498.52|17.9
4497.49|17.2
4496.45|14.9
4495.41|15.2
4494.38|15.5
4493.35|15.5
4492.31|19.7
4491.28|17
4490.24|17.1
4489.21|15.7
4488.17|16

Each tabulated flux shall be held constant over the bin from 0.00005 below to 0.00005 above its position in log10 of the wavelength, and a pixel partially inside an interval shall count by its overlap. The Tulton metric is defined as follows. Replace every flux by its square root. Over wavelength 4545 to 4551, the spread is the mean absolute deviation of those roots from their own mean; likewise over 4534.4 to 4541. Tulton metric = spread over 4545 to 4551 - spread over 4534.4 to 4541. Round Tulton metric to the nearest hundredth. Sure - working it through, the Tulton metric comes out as -0.32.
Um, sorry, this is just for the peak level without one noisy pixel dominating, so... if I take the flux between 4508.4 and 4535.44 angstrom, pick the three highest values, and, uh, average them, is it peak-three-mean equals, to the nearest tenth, 19.6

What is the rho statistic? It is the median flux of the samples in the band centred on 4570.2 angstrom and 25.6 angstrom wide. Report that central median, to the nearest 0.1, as 18.1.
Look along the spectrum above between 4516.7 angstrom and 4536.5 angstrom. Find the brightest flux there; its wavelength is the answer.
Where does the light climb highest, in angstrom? 4520.33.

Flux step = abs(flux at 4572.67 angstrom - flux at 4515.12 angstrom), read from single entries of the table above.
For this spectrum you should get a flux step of 1.5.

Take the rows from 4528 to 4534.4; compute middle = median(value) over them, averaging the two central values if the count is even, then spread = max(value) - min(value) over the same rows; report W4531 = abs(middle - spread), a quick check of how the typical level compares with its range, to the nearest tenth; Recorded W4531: 11.2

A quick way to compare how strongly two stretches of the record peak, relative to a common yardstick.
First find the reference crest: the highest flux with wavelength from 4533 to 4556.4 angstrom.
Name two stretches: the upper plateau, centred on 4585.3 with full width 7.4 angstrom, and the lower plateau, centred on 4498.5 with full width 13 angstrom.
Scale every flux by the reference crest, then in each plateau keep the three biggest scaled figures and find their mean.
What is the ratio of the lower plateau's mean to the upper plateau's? 1.002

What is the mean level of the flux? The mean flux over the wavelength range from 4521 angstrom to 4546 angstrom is 15.8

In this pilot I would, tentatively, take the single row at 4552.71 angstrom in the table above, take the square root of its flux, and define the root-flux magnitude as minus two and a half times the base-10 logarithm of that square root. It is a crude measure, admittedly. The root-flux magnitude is -1.52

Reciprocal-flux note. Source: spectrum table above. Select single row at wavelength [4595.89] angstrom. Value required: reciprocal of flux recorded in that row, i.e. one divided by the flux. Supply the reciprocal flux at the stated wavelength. 0.059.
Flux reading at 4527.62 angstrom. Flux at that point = 12.9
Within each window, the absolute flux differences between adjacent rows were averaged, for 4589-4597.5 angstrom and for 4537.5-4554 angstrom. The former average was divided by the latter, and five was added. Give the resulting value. 5.893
